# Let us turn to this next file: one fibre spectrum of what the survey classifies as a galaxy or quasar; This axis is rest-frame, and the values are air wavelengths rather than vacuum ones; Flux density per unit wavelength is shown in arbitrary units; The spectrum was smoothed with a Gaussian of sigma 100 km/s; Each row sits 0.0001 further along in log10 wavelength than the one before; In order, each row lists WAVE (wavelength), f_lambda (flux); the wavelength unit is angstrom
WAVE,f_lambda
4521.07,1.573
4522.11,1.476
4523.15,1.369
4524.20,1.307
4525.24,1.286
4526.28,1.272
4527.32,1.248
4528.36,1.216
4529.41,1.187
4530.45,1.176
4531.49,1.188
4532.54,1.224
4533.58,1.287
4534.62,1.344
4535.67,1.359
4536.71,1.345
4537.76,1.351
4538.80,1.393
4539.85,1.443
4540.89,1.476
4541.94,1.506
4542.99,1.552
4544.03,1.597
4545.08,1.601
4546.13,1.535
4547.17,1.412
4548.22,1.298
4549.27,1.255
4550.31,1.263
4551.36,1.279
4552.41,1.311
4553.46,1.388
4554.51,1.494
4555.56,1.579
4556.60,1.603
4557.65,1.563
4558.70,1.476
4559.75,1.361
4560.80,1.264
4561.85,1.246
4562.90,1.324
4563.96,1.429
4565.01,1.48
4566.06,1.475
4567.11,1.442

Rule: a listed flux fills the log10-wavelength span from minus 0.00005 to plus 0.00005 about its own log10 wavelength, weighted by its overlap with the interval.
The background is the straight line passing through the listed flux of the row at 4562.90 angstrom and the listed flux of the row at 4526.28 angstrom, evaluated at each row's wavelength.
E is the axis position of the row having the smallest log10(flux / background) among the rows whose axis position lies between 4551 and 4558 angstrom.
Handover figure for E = 4551.36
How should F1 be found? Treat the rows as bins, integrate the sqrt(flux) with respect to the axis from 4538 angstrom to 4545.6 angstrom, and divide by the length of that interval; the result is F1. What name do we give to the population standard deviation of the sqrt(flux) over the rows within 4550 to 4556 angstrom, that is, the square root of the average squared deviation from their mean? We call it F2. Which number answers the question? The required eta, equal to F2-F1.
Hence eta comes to -1.18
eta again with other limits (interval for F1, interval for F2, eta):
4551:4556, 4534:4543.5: -1.15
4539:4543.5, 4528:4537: -1.19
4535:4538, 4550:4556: -1.11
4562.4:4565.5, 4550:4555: -1.15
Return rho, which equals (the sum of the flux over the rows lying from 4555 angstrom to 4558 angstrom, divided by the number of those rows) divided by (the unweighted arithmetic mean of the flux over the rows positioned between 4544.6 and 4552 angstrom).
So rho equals 1.15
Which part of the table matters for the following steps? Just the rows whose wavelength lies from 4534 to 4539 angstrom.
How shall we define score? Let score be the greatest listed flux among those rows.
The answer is 1.393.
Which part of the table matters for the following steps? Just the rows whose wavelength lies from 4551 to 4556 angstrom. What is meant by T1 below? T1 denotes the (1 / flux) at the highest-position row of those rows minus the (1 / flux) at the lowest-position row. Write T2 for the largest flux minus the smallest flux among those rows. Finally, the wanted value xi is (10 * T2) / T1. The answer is -20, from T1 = -0.15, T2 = 0.30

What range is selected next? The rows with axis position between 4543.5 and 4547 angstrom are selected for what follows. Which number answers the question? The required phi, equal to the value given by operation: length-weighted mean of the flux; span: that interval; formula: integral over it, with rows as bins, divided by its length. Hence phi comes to 1.56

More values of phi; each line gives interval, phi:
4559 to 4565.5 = 1.35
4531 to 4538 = 1.30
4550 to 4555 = 1.35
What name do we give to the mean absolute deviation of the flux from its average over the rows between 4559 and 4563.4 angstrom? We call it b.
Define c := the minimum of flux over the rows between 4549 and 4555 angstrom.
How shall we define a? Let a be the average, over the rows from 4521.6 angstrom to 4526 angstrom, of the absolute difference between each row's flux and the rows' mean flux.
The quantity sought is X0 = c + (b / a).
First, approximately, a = 0.063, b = 0.044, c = 1.255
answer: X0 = 1.9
